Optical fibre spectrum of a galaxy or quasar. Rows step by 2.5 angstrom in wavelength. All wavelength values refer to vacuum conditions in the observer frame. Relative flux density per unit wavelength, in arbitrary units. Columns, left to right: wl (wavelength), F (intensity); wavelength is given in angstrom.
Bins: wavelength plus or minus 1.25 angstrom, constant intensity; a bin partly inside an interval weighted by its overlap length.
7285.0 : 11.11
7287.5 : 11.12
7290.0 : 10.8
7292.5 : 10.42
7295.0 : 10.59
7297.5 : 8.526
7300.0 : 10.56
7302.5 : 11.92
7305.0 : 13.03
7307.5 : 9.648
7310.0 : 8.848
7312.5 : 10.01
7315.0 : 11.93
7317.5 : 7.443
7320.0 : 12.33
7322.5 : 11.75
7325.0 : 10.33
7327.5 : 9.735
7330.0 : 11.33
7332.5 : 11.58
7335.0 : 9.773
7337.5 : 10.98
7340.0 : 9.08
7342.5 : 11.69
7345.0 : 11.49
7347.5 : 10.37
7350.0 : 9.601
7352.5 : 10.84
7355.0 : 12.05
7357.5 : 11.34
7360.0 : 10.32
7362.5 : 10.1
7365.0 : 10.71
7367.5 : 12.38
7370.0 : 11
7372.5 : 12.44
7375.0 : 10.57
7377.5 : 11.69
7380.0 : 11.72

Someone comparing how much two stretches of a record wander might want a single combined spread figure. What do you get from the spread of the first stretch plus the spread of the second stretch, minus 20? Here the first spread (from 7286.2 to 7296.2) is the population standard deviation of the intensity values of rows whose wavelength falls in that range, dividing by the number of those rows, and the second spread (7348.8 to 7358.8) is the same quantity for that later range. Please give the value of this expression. -18.8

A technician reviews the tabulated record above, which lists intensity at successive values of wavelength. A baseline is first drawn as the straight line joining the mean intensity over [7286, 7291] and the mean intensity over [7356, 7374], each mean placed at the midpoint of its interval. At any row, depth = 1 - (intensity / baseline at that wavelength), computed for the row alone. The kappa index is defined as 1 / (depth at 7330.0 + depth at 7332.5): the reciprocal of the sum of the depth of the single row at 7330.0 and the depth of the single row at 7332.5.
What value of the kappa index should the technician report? -15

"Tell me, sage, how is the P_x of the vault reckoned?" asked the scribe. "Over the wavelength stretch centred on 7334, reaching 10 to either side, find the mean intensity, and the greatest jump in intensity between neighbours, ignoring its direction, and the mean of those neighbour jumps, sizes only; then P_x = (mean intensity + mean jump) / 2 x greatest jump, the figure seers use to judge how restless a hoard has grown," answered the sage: 16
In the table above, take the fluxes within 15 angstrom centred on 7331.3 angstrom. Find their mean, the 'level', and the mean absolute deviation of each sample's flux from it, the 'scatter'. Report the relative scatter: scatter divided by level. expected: 0.064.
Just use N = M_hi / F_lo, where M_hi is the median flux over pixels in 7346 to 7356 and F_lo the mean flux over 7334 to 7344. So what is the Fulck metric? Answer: 1.02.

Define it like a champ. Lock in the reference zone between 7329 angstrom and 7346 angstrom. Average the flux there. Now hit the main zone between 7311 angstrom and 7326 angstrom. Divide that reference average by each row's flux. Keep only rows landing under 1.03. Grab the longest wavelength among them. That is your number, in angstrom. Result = 7322.5 angstrom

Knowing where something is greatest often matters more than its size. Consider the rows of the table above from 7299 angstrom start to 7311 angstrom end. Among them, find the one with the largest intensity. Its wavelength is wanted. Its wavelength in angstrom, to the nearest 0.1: 7305.0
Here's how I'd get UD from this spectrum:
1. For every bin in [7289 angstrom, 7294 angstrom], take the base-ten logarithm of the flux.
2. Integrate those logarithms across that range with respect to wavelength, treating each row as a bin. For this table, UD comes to 5.1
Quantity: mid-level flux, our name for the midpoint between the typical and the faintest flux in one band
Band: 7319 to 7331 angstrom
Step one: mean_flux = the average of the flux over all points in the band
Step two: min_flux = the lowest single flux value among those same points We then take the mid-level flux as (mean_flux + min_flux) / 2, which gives 10.4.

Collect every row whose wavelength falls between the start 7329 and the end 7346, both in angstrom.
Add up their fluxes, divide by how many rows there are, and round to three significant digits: 10.8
